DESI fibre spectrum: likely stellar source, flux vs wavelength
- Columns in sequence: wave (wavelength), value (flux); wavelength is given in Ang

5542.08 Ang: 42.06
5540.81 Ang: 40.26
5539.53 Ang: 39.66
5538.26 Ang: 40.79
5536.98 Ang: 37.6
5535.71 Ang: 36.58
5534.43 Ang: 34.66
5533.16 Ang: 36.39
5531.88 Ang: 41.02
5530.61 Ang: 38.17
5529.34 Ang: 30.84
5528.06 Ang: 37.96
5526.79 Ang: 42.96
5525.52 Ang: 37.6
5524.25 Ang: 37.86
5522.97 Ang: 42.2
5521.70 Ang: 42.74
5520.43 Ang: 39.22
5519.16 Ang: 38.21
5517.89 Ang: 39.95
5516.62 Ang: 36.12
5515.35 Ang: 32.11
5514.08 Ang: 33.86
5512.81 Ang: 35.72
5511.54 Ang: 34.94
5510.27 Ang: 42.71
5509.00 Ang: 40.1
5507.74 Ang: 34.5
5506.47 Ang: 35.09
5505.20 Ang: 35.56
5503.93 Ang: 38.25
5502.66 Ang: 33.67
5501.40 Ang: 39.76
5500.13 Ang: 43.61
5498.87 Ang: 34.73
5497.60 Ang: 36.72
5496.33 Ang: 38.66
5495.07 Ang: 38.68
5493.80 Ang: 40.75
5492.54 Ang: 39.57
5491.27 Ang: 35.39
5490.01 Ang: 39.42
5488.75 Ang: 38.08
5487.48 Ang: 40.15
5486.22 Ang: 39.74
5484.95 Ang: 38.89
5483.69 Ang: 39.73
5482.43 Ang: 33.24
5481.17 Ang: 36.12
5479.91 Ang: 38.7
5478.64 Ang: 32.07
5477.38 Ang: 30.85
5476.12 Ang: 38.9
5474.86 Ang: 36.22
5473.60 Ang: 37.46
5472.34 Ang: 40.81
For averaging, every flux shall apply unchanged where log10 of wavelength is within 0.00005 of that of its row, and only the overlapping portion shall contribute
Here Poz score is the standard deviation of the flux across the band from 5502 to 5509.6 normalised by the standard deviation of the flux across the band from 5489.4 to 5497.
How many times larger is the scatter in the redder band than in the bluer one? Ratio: 1.36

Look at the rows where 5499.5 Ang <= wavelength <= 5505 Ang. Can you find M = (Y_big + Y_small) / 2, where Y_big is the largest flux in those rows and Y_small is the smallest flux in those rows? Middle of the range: 38.6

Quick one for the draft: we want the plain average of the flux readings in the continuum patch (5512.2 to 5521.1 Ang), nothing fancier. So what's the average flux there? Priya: 36.5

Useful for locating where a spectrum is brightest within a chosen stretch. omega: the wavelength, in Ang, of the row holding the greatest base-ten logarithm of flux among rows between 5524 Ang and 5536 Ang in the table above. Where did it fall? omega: 5526.79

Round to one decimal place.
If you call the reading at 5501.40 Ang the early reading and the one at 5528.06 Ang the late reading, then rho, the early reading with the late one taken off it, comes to 1.8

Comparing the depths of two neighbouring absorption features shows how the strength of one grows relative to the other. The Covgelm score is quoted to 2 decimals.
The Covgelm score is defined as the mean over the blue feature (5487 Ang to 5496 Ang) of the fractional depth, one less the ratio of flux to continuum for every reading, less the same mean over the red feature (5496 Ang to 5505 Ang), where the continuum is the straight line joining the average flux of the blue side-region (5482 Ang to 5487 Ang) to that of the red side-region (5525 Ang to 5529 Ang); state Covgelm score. -0.03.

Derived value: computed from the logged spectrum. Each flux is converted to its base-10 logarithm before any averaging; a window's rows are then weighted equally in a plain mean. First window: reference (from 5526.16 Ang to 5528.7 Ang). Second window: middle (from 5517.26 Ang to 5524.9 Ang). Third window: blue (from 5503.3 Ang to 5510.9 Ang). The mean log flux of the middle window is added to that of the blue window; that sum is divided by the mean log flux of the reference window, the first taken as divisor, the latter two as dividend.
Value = 1.98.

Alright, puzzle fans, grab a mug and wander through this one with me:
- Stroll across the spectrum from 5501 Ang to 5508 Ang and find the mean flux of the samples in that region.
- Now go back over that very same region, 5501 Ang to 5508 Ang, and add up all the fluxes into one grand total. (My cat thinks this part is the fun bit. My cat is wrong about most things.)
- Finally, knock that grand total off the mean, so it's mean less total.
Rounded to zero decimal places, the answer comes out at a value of -181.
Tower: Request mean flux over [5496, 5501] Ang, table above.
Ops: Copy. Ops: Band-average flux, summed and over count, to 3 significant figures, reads 38.4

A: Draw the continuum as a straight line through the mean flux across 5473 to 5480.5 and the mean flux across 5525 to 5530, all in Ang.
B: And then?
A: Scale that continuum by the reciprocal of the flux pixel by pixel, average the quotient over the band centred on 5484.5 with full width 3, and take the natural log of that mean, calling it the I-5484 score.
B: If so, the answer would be -0.089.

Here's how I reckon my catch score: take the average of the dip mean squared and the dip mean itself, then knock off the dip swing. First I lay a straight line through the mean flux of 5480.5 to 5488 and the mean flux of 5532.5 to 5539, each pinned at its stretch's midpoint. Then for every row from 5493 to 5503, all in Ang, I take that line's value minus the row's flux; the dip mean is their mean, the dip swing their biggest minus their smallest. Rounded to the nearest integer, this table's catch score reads -10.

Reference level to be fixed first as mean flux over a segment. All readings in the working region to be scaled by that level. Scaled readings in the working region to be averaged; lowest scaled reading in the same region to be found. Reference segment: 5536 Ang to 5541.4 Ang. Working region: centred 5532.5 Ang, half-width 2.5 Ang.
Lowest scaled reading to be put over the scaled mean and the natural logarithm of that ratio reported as -0.08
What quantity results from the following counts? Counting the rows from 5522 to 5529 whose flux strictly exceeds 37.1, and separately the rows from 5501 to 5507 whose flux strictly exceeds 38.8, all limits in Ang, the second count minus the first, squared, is 16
